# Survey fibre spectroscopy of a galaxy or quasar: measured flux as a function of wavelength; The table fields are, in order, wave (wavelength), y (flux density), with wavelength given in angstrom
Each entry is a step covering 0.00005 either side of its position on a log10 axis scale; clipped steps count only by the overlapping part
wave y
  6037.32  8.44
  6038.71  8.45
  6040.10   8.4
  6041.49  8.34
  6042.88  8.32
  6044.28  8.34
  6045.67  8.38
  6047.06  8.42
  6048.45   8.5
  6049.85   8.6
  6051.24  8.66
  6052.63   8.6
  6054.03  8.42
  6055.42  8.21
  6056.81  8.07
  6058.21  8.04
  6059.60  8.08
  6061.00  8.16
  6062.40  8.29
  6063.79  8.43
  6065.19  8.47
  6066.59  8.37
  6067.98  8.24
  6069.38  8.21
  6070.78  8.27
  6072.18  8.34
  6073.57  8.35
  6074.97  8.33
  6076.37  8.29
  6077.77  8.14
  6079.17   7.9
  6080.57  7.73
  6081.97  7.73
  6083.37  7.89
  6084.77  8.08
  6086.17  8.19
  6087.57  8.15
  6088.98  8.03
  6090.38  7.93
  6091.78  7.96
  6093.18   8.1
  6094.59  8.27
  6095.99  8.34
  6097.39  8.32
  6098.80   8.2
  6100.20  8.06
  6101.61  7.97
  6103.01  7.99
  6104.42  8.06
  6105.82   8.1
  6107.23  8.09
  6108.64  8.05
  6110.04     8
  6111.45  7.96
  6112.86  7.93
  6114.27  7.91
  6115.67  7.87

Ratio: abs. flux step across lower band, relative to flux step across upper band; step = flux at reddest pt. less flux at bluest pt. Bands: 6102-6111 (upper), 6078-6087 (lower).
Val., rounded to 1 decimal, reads 29.0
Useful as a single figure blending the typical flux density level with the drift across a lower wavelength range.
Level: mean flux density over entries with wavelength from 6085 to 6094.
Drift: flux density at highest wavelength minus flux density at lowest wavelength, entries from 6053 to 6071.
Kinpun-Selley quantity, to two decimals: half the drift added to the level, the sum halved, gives 3.99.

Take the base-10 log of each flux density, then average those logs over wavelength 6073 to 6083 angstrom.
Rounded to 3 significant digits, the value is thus 0.906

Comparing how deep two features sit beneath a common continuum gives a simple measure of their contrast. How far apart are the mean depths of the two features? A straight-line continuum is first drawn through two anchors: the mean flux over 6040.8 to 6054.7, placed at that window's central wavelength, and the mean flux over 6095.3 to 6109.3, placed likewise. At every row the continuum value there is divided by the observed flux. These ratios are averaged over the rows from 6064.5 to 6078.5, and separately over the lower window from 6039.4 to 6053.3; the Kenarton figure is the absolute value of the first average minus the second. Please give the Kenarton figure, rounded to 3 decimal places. 0.000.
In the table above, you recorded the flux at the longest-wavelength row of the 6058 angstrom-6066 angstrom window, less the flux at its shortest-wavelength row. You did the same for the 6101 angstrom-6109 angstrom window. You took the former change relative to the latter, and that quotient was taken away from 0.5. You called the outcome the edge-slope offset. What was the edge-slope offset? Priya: -4.9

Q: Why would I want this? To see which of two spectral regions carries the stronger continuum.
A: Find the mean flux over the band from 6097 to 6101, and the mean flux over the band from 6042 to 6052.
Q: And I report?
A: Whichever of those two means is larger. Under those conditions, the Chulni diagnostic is 8.46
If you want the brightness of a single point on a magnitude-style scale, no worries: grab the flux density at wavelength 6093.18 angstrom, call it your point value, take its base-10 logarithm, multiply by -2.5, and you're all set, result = -2.271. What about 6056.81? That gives -2.267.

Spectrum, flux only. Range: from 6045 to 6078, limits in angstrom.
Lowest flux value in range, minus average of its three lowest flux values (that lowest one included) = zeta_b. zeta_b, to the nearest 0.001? -0.023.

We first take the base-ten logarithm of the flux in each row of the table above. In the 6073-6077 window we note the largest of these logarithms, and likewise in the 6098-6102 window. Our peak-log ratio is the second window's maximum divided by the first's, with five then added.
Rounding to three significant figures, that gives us 5.99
